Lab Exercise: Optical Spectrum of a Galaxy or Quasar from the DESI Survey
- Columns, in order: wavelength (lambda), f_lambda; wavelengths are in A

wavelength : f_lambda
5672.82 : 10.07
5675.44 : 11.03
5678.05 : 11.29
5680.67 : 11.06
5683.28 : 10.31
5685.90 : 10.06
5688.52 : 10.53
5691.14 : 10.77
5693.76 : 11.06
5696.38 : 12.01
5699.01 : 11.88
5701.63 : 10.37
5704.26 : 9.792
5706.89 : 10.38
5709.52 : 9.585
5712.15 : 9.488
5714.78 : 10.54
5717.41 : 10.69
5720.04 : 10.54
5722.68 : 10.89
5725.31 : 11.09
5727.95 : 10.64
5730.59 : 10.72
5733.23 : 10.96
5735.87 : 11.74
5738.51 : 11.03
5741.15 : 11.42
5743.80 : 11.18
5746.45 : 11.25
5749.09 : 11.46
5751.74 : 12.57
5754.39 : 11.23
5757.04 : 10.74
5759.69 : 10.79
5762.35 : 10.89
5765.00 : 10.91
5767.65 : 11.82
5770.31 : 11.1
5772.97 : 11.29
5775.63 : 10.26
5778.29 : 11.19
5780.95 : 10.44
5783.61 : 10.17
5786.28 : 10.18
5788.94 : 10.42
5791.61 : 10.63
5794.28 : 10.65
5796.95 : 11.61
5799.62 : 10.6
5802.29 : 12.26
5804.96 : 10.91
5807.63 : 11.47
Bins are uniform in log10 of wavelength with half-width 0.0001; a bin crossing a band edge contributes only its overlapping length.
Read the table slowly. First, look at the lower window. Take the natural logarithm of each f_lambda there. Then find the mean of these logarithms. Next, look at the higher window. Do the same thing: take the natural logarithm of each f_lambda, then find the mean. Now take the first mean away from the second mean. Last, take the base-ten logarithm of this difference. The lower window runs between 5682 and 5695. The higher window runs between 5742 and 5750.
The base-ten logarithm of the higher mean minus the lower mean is -1.16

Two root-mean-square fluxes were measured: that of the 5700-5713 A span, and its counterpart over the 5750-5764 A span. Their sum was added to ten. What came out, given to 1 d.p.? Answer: 31.2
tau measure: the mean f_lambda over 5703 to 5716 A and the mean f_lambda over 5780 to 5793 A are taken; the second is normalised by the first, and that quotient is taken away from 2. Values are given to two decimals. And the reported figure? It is 0.96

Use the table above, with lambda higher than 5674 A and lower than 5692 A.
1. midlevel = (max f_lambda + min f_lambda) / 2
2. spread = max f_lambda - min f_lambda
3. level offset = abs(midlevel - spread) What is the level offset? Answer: 9.4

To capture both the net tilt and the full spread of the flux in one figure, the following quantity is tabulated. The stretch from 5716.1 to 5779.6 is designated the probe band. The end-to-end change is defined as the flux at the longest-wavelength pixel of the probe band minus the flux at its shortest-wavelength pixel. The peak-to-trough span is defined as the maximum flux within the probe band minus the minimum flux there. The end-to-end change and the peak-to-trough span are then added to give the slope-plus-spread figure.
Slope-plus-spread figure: 2.8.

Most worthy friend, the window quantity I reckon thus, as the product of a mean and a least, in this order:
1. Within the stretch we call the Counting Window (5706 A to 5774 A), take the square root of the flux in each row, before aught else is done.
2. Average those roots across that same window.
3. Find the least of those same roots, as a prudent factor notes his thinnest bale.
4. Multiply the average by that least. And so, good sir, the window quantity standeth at 10.2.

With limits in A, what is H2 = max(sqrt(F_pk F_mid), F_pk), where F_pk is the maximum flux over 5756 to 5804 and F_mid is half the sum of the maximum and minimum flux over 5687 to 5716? 12.3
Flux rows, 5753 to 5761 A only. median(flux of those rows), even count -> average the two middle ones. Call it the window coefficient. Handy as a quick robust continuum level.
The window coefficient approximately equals 10.8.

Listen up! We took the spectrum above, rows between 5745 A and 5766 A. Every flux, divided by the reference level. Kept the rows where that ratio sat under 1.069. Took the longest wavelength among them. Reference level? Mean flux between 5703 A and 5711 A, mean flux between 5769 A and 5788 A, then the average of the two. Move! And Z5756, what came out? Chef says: 5765.00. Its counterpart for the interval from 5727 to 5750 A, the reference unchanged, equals 5733.23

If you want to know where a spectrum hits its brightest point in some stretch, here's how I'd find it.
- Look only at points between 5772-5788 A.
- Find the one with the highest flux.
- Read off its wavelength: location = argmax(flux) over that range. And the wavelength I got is 5772.97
